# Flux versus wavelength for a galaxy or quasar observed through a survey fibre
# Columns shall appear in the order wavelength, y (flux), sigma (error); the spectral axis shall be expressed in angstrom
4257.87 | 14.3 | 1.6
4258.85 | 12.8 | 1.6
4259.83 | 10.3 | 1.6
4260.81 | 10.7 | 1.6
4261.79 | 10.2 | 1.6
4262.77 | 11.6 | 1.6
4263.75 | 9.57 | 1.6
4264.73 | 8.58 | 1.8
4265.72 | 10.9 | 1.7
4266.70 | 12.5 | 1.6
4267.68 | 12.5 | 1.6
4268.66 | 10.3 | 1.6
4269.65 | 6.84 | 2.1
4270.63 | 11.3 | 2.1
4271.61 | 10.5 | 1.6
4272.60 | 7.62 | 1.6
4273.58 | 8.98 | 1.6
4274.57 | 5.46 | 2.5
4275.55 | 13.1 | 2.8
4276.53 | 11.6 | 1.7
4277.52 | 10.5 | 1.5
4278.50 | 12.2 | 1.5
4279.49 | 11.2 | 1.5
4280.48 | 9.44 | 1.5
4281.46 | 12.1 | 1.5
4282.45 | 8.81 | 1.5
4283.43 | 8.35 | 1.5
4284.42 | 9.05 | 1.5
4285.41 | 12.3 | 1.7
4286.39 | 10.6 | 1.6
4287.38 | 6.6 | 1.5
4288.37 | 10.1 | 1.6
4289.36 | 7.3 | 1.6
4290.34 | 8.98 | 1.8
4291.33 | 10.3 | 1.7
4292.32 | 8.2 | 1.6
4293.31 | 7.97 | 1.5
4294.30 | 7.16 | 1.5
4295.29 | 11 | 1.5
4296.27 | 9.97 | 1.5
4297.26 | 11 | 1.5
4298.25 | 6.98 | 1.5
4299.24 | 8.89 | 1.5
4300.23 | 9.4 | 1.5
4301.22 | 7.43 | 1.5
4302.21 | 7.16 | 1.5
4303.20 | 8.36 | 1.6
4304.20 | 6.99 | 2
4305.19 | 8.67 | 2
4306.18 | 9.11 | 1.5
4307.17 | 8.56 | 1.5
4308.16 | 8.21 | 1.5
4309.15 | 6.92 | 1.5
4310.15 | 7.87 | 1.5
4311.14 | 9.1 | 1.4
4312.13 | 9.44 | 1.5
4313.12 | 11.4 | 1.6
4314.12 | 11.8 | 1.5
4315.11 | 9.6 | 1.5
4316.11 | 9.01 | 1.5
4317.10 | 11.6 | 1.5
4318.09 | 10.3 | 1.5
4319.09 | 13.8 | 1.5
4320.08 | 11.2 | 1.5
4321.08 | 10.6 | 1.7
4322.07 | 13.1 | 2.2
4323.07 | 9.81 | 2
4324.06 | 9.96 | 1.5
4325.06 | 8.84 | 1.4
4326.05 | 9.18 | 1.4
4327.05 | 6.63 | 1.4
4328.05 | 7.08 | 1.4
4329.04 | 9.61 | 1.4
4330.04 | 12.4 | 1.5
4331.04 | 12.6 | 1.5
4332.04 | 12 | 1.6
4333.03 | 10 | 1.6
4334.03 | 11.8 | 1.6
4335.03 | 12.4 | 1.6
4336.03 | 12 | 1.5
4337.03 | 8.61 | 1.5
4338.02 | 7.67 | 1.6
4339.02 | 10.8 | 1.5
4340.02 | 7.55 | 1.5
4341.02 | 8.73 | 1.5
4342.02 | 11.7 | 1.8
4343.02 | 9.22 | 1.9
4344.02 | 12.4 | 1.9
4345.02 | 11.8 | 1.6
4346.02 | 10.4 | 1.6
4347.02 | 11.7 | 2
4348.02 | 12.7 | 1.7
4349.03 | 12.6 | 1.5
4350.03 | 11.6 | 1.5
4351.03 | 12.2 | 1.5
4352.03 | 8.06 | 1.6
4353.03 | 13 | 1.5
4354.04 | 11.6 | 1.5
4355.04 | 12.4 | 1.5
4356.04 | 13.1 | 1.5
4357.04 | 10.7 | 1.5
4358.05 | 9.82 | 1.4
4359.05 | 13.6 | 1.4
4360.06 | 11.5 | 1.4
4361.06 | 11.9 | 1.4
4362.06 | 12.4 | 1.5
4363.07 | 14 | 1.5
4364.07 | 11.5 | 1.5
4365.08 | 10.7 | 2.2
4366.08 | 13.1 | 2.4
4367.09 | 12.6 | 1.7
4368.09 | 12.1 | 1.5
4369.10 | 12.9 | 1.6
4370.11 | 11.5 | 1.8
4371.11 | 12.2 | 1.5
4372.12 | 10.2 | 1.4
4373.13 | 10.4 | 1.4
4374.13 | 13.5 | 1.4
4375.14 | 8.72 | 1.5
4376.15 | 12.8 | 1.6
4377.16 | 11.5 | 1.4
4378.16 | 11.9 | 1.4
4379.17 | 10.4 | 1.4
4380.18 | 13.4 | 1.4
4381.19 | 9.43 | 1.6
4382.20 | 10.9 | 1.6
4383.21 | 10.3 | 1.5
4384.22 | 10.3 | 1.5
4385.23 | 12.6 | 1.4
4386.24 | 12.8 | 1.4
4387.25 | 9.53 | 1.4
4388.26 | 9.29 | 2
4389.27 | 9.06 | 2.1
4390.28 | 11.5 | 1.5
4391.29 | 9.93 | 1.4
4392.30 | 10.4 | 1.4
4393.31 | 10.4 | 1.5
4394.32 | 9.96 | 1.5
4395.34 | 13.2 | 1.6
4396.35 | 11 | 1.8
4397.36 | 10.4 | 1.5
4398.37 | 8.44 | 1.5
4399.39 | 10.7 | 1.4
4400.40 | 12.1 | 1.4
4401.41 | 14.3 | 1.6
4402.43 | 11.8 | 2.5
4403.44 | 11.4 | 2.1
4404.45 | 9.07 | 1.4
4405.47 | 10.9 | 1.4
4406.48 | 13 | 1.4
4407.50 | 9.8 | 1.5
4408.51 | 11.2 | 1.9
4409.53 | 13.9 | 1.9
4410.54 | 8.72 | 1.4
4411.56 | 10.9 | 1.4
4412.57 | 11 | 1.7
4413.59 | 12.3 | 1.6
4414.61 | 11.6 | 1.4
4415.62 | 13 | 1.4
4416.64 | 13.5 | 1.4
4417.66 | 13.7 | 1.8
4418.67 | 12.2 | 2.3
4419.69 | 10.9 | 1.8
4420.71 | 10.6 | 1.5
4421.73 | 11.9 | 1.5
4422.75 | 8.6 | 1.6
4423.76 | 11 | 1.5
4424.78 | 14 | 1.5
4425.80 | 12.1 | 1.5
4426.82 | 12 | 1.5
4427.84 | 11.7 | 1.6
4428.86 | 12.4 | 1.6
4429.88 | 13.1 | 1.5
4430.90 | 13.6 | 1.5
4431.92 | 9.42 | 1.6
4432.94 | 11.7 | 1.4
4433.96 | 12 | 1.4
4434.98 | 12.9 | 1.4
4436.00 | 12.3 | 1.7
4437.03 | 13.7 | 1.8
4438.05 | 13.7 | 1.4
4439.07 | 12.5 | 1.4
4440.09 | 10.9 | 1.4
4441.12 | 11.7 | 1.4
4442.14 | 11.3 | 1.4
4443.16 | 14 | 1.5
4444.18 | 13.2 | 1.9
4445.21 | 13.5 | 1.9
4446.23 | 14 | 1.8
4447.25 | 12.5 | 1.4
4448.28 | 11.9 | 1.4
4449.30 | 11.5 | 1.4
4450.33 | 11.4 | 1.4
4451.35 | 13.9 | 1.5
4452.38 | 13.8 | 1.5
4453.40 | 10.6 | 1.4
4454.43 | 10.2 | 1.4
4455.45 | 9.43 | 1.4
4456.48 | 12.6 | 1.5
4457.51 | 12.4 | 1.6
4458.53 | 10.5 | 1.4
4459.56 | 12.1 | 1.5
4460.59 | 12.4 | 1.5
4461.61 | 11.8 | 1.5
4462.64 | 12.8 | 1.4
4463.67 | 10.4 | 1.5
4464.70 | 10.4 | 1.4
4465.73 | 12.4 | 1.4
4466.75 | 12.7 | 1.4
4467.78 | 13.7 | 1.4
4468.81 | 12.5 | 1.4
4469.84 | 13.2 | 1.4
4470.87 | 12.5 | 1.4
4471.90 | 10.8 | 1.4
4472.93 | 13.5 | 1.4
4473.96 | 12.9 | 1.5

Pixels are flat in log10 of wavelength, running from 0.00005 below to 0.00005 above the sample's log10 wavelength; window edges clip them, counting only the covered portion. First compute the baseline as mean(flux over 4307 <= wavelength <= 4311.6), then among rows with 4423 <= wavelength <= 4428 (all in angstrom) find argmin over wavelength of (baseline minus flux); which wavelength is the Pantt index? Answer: 4424.78 angstrom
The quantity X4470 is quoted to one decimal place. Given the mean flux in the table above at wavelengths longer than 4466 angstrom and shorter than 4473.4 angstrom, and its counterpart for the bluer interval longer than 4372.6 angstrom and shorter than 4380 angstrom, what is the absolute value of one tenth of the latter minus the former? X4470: 11.6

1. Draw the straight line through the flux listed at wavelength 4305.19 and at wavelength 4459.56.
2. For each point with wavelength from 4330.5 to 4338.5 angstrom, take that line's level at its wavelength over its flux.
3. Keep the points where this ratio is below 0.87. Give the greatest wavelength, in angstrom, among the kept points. 4336.03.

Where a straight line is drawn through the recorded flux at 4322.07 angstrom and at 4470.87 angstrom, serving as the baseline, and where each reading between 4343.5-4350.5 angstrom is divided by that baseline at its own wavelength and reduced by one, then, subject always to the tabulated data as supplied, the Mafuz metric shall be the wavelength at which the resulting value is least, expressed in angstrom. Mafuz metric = 4346.02 angstrom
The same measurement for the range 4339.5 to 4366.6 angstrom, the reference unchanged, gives 4340.02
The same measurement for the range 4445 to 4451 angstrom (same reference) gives 4450.33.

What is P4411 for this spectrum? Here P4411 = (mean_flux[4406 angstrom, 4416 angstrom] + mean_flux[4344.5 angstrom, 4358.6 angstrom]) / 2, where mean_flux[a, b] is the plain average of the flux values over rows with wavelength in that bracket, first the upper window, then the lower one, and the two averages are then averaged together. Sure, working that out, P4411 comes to 11.5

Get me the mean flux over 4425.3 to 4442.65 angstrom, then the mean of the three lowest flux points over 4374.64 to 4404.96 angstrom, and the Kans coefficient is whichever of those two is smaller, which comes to 8.7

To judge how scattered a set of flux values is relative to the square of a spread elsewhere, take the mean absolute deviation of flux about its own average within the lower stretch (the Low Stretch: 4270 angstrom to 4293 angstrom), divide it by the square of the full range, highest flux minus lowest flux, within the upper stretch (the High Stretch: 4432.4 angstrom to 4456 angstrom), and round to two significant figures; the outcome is 0.078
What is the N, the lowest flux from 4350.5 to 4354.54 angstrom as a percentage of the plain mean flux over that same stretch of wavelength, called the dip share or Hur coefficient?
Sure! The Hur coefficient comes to 72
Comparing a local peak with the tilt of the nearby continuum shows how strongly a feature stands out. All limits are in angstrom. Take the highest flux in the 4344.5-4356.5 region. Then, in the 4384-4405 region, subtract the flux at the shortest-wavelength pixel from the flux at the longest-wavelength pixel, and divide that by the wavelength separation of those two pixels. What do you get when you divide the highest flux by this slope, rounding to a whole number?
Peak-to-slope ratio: -215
